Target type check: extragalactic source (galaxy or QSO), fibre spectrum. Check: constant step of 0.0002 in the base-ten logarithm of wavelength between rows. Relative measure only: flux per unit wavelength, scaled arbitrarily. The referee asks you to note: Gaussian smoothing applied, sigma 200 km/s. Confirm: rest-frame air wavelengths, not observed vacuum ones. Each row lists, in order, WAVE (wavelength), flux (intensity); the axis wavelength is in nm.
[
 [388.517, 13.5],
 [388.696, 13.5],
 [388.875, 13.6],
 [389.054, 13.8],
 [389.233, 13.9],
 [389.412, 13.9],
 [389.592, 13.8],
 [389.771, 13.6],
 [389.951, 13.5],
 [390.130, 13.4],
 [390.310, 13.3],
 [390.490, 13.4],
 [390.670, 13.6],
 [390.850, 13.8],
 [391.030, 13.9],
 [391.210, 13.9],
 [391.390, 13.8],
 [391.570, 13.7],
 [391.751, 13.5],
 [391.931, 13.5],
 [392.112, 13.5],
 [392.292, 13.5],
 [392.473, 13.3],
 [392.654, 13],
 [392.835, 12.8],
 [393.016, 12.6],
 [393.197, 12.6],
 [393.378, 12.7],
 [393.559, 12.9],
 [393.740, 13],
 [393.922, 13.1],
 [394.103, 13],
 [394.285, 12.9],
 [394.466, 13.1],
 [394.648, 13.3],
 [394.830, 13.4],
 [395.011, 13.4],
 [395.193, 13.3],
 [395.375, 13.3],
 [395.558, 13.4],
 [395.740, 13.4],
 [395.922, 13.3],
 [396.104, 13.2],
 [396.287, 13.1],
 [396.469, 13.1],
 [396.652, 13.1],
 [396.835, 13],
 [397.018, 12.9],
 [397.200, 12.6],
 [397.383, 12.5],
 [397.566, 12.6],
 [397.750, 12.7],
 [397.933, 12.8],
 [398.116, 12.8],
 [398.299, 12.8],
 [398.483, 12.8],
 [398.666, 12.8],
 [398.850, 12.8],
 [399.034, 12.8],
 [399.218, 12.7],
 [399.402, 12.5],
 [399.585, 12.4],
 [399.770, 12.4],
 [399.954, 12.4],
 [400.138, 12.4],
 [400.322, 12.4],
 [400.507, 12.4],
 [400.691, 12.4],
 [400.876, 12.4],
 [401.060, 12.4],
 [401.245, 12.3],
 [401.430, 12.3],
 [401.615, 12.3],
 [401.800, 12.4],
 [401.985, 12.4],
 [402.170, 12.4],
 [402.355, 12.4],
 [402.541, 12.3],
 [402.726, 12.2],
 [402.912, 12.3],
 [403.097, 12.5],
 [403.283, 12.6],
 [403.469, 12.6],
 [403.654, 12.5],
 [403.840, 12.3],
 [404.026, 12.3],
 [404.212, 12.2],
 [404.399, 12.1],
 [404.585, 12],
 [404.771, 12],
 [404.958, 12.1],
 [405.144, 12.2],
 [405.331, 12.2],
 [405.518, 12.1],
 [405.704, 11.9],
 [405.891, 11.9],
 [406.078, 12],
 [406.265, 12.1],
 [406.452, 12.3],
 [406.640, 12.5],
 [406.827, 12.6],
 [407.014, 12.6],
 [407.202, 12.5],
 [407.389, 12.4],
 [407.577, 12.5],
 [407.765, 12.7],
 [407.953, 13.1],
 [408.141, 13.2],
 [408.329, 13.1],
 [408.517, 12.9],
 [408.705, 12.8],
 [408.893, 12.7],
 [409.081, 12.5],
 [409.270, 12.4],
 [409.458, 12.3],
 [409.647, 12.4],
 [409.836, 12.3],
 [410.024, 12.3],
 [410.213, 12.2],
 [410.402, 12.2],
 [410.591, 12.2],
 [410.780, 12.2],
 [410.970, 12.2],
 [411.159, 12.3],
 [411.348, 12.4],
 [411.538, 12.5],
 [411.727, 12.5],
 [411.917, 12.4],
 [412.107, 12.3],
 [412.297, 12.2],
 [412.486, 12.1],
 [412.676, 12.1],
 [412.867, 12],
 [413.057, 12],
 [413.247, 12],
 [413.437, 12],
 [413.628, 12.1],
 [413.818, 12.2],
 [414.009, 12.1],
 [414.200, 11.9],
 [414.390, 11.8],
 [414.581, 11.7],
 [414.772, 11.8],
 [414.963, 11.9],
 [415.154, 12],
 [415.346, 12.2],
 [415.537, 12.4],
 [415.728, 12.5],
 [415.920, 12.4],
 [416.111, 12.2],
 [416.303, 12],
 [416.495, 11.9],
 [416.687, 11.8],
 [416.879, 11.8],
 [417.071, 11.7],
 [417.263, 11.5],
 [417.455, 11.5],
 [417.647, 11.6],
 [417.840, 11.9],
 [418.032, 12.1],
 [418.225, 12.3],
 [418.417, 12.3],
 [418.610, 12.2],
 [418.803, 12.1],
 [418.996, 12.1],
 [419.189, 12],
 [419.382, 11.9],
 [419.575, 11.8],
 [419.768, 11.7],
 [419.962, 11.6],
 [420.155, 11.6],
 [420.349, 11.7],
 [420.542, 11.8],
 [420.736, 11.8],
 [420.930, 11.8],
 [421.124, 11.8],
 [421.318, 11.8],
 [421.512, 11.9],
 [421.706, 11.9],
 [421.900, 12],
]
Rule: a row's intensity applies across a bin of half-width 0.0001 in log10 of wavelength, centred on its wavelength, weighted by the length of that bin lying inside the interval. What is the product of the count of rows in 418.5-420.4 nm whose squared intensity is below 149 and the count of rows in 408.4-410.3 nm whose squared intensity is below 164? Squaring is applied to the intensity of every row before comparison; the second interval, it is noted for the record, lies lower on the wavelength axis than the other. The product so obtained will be 90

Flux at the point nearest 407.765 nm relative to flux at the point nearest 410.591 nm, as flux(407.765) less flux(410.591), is 0.50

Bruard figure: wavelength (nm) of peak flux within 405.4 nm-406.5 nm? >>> 406.452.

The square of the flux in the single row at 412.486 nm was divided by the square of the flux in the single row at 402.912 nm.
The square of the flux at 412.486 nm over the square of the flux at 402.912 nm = 0.97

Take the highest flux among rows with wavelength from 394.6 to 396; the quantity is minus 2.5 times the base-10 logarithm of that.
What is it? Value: -2.82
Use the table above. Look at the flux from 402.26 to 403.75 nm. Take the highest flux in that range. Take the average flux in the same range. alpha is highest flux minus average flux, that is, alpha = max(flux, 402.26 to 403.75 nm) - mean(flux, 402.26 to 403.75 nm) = 0.17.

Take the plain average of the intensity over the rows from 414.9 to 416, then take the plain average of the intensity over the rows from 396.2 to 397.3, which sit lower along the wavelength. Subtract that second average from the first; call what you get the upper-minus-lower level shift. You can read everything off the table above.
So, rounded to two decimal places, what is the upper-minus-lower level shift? -0.73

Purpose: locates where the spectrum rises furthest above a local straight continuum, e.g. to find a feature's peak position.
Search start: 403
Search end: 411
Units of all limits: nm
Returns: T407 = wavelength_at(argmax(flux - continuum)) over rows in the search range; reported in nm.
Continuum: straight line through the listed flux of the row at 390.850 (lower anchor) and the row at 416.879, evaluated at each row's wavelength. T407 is 408.141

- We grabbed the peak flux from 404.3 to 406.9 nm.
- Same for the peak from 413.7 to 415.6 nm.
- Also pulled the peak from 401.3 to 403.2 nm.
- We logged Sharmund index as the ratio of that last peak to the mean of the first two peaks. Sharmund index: 1.00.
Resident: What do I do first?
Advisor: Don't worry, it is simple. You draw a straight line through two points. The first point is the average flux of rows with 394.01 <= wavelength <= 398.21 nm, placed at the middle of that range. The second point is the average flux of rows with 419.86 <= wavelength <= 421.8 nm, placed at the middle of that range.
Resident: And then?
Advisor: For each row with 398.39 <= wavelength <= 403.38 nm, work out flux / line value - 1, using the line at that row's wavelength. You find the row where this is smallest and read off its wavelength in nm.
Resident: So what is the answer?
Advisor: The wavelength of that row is 402.726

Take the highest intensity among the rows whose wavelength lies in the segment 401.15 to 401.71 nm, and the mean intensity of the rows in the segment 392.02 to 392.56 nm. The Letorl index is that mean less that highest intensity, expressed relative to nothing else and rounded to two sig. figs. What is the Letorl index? 1.1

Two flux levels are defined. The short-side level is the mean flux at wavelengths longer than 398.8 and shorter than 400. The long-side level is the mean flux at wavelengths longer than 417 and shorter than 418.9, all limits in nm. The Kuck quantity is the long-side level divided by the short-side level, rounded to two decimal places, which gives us 0.95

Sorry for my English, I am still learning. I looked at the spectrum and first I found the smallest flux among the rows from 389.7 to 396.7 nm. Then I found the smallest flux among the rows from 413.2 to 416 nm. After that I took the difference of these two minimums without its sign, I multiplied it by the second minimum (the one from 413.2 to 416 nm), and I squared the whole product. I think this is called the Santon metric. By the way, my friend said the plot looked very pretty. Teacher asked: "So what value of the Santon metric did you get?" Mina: 111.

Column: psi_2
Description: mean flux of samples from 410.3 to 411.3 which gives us 12.2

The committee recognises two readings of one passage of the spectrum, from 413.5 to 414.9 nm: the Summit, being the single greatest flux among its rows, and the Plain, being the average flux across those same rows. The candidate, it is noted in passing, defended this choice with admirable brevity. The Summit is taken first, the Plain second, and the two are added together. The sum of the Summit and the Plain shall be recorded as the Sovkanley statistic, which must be 24.1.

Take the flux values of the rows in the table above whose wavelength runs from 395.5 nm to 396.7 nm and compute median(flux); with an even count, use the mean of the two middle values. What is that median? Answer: 13.2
